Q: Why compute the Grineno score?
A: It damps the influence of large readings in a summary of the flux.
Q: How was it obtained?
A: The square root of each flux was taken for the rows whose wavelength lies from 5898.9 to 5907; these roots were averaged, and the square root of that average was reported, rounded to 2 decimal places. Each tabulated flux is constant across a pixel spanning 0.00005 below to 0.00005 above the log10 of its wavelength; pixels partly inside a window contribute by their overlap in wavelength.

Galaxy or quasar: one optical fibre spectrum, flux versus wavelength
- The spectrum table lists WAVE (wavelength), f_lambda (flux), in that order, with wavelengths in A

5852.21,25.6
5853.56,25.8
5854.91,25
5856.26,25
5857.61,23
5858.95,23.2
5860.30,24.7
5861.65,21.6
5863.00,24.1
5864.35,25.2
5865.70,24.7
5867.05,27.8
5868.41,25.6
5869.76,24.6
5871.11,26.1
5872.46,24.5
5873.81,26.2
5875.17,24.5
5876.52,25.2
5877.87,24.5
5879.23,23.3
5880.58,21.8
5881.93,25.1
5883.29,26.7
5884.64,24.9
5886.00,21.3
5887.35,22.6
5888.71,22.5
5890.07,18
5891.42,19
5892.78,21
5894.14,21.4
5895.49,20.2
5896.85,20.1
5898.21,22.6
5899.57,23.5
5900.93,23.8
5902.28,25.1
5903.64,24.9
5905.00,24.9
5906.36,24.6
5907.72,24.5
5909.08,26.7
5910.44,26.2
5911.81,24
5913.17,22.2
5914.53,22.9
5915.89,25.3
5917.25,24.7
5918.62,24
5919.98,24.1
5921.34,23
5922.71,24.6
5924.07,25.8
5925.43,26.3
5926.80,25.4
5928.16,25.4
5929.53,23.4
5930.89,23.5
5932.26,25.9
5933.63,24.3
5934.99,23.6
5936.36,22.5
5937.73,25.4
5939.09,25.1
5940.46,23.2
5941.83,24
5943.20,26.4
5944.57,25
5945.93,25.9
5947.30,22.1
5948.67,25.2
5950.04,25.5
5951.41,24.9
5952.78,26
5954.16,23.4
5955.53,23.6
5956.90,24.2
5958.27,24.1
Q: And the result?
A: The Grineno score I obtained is 2.22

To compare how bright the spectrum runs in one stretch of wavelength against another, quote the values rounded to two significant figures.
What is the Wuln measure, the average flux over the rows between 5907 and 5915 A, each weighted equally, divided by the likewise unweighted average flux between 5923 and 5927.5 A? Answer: 0.95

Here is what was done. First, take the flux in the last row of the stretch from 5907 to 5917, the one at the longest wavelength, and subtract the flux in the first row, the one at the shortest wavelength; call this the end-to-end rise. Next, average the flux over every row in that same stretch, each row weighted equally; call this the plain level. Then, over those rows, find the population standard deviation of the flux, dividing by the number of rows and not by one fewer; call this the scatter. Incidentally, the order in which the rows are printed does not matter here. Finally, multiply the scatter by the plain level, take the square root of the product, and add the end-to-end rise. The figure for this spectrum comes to 6.9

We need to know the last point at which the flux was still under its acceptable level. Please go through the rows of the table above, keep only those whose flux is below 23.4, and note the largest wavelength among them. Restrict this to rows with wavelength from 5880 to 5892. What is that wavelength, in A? 5891.42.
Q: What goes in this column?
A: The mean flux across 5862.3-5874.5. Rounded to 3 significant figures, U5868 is 25.4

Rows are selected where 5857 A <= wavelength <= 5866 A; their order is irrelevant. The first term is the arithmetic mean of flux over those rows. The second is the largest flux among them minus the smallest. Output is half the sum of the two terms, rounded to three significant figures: 13.7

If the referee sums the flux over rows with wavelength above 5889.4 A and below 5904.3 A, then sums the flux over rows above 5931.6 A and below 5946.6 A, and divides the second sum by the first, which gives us 1.13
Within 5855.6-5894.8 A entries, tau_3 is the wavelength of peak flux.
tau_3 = 5867.05 A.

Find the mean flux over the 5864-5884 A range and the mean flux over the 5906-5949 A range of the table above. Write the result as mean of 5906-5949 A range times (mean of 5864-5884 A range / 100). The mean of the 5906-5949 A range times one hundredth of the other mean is 6.15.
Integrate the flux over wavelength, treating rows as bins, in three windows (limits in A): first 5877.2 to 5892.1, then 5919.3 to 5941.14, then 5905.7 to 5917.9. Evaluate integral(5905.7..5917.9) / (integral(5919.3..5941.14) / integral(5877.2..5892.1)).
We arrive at 190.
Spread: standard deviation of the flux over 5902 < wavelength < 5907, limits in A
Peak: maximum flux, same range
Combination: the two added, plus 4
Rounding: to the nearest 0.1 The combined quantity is 29.3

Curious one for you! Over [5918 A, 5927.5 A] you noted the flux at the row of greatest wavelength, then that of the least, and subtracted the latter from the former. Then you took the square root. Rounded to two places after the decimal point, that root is 1.18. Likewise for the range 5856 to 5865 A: 0.45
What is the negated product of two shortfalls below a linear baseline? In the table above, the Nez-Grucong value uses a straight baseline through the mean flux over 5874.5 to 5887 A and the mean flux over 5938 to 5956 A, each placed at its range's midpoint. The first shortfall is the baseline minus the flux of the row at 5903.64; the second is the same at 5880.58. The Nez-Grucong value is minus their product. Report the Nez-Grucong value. 1.4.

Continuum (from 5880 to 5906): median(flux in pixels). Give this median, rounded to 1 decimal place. 22.6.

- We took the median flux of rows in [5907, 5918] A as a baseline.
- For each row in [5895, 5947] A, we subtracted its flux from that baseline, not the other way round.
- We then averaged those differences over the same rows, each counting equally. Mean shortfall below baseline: 0.3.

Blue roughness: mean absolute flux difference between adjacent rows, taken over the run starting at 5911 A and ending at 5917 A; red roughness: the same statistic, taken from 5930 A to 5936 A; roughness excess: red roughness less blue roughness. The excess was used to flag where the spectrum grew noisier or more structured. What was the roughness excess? -0.1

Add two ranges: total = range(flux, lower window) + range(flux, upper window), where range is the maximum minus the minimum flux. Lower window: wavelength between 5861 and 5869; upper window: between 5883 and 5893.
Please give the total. 14.9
